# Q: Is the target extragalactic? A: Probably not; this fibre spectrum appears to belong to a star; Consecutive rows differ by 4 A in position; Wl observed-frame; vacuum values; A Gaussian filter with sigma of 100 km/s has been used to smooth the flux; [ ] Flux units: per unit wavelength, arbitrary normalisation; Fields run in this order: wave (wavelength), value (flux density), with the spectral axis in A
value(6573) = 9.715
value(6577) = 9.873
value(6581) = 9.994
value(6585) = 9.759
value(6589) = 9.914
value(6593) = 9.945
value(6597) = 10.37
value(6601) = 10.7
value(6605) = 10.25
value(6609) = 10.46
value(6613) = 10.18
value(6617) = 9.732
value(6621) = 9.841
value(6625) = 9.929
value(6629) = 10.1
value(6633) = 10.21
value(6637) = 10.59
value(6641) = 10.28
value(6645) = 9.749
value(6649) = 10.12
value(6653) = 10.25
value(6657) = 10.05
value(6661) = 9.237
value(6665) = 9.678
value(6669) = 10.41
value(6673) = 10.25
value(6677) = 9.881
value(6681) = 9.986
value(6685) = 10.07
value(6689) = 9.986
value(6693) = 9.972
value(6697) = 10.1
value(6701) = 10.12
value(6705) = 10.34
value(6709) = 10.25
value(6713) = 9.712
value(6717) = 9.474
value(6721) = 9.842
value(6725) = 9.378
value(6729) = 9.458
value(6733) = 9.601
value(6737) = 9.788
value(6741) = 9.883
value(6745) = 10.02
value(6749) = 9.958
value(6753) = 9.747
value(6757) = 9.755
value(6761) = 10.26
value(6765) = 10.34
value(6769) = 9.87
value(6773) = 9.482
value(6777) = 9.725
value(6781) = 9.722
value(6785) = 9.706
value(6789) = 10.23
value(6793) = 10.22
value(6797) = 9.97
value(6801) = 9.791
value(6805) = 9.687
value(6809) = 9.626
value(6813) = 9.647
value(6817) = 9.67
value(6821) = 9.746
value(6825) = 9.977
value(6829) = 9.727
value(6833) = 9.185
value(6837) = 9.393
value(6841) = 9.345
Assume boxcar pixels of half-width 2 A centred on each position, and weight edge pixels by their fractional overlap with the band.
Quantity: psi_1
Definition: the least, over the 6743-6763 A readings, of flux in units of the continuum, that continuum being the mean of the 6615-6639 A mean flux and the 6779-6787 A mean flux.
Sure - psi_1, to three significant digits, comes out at 0.985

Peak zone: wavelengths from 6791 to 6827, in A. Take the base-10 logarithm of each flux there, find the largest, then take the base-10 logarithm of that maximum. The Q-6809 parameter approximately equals 0.0041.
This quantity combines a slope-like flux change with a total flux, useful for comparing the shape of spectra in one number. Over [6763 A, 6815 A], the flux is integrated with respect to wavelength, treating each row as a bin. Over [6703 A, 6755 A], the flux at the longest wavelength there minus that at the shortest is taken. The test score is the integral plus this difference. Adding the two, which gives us 511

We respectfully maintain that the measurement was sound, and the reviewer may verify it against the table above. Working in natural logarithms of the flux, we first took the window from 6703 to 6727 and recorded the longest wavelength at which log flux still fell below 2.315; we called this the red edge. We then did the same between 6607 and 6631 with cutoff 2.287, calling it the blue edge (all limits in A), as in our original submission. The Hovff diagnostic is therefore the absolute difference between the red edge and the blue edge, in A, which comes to 104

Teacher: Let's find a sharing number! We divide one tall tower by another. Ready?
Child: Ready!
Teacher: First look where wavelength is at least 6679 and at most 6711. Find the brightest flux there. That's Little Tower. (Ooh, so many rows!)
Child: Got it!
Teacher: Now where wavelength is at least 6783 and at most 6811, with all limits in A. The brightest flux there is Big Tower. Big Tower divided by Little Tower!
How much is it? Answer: 0.99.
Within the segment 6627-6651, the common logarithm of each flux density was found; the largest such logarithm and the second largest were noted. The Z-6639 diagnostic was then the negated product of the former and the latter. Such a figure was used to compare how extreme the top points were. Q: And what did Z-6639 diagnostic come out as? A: -1.037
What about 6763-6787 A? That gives -1.009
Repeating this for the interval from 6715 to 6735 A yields -0.976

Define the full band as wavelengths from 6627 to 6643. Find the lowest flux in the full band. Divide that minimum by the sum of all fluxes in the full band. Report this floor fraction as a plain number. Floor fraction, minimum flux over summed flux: 0.245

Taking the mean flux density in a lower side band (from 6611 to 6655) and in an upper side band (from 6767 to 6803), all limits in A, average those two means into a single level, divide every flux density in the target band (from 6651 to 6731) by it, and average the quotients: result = 0.995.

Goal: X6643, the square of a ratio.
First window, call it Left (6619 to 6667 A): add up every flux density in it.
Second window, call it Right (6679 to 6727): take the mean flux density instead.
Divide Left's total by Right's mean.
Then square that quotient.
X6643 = 146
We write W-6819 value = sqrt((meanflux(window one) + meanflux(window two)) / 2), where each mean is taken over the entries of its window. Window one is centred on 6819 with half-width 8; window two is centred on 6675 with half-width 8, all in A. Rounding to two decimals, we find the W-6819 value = 3.15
